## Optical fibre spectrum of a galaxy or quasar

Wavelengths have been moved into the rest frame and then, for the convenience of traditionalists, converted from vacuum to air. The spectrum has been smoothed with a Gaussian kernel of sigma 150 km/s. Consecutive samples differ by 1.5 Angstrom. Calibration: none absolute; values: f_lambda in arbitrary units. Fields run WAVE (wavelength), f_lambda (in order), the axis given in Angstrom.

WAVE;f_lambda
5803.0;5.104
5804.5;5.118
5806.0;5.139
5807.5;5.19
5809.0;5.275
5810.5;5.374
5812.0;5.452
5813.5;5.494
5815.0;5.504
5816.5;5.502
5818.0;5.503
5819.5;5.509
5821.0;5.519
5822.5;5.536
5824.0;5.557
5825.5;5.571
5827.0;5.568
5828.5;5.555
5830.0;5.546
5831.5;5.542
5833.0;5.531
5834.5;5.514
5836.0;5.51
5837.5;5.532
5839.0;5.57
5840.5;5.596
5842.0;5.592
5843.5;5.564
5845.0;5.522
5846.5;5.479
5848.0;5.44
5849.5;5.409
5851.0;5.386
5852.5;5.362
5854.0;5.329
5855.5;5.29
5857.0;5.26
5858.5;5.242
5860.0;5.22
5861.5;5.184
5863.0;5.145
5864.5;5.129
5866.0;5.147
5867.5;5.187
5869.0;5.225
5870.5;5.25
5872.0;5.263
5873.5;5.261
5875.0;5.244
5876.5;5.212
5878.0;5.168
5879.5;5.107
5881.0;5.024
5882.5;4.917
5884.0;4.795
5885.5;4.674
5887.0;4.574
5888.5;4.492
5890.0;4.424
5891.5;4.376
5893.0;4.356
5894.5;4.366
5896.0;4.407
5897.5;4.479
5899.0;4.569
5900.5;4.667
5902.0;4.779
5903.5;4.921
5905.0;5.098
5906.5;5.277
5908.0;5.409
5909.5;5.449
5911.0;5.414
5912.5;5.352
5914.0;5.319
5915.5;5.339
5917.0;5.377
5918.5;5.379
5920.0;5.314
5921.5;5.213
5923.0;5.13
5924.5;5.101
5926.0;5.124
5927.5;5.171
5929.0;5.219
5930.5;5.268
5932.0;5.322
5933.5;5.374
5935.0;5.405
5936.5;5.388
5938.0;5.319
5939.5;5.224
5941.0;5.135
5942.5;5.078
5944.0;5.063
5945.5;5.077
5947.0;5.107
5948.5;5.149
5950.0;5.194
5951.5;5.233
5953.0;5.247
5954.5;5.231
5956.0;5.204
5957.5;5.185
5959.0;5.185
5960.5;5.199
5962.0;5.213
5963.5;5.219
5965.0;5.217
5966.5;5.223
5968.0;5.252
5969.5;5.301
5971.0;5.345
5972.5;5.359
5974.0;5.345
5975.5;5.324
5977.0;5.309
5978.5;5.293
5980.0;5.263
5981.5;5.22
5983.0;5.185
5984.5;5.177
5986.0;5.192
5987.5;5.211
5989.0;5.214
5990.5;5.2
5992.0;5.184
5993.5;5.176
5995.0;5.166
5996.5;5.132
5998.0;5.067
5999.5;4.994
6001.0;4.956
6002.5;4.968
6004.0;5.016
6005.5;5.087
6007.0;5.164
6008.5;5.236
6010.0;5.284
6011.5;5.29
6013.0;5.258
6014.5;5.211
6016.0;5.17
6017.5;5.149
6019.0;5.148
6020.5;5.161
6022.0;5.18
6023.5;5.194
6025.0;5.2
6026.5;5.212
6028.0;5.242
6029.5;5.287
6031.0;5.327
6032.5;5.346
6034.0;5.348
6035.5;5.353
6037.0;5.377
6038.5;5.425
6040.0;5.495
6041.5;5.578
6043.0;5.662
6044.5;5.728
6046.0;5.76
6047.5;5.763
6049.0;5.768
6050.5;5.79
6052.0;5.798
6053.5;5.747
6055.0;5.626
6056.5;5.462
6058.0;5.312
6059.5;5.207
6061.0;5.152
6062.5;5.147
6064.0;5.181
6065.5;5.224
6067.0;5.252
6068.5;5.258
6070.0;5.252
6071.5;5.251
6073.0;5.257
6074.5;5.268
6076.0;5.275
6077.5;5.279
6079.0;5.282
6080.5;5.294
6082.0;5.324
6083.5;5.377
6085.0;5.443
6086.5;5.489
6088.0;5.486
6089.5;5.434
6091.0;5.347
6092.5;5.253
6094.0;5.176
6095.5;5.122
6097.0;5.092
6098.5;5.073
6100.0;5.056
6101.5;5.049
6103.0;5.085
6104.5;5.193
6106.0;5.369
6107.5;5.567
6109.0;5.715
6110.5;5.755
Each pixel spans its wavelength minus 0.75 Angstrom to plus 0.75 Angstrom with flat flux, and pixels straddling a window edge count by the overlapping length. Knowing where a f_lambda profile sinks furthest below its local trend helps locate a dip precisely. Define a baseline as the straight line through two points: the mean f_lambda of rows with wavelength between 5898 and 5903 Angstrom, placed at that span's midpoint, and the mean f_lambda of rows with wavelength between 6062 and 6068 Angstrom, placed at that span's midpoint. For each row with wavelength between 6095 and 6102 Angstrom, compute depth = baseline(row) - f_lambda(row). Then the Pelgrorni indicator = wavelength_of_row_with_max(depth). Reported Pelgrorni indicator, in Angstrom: 6101.5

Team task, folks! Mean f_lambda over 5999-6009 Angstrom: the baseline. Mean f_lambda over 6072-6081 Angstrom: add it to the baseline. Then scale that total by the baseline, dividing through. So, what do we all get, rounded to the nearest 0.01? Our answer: 2.04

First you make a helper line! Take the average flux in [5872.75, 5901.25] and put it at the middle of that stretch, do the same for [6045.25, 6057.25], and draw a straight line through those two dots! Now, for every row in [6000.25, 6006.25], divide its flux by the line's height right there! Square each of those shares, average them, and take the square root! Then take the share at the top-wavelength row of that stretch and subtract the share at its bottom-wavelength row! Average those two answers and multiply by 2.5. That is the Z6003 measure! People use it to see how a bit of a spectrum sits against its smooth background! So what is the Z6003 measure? 1.18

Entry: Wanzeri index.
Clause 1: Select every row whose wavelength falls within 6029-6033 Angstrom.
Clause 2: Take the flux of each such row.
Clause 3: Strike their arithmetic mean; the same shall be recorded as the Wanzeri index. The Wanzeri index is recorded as 5.32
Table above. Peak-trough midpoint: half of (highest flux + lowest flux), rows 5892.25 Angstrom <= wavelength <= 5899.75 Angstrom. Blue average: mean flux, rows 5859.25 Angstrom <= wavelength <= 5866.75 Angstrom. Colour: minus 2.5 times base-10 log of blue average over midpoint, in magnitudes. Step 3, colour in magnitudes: -0.16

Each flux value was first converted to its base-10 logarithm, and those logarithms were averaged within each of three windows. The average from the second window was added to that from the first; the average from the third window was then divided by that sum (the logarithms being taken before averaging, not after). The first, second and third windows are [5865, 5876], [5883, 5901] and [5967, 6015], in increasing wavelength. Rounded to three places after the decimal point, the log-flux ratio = 0.522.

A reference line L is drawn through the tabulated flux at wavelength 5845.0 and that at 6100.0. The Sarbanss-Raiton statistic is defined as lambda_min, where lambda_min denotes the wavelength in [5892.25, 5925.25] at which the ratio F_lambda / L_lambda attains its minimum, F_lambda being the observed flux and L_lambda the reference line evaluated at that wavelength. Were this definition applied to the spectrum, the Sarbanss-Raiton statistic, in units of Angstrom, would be 5893.0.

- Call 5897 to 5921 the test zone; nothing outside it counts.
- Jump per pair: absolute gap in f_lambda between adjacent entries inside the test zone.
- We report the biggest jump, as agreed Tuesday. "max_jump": 0.18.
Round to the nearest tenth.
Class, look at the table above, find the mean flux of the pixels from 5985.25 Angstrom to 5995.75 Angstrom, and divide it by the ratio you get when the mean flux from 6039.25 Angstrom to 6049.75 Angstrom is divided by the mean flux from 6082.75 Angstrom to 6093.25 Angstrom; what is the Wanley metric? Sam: 4.9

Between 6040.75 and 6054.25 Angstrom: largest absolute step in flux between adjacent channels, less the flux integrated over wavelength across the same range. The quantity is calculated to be -77.3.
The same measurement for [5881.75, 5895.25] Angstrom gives -61.3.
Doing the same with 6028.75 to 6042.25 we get -72.7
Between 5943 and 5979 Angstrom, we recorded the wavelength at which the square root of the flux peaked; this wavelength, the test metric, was 5972.5 Angstrom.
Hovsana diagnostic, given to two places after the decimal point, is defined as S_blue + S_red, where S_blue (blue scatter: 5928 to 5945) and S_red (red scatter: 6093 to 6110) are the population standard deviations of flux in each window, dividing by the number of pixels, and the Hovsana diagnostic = 0.33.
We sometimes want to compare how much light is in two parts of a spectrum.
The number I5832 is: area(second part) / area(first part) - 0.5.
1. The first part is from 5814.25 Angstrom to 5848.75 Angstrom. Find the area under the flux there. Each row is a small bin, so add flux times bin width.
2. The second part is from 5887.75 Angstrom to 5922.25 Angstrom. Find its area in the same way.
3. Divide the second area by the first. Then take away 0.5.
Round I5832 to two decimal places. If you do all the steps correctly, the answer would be 0.39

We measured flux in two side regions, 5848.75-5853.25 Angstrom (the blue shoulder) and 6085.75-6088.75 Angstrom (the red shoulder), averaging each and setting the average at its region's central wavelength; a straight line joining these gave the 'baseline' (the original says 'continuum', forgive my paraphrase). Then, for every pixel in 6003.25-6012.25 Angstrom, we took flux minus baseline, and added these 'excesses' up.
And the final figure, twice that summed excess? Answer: -3.3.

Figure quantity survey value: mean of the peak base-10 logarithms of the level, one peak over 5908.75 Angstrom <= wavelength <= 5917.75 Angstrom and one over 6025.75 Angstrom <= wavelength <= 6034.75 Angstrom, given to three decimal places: 0.732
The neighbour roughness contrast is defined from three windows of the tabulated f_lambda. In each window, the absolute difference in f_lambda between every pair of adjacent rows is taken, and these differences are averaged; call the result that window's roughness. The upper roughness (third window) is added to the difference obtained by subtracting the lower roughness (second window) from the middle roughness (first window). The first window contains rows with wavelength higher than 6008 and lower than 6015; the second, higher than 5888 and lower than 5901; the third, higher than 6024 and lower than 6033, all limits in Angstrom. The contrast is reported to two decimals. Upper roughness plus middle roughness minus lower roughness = 0.01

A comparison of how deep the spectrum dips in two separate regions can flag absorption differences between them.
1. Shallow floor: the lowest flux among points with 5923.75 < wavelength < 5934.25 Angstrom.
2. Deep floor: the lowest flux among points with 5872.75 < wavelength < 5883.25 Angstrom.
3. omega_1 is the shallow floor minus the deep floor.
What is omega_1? 0.18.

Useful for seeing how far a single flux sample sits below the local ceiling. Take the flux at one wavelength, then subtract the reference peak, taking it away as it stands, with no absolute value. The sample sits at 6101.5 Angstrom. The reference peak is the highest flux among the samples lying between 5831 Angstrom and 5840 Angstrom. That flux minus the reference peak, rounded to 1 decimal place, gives -0.5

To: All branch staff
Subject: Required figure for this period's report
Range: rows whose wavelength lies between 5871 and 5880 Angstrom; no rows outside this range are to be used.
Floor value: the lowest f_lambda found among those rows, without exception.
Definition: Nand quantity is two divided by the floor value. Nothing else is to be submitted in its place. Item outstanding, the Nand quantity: 0.392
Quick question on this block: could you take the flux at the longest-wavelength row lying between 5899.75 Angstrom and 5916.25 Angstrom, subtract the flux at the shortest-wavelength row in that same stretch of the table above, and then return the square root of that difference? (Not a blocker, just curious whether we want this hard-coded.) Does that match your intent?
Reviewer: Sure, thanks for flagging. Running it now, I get 0.82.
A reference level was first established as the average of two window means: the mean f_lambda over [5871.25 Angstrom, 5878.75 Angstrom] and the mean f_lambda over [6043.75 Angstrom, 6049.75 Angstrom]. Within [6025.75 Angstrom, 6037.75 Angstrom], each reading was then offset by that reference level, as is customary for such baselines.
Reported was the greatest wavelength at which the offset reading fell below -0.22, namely 6028.0 Angstrom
